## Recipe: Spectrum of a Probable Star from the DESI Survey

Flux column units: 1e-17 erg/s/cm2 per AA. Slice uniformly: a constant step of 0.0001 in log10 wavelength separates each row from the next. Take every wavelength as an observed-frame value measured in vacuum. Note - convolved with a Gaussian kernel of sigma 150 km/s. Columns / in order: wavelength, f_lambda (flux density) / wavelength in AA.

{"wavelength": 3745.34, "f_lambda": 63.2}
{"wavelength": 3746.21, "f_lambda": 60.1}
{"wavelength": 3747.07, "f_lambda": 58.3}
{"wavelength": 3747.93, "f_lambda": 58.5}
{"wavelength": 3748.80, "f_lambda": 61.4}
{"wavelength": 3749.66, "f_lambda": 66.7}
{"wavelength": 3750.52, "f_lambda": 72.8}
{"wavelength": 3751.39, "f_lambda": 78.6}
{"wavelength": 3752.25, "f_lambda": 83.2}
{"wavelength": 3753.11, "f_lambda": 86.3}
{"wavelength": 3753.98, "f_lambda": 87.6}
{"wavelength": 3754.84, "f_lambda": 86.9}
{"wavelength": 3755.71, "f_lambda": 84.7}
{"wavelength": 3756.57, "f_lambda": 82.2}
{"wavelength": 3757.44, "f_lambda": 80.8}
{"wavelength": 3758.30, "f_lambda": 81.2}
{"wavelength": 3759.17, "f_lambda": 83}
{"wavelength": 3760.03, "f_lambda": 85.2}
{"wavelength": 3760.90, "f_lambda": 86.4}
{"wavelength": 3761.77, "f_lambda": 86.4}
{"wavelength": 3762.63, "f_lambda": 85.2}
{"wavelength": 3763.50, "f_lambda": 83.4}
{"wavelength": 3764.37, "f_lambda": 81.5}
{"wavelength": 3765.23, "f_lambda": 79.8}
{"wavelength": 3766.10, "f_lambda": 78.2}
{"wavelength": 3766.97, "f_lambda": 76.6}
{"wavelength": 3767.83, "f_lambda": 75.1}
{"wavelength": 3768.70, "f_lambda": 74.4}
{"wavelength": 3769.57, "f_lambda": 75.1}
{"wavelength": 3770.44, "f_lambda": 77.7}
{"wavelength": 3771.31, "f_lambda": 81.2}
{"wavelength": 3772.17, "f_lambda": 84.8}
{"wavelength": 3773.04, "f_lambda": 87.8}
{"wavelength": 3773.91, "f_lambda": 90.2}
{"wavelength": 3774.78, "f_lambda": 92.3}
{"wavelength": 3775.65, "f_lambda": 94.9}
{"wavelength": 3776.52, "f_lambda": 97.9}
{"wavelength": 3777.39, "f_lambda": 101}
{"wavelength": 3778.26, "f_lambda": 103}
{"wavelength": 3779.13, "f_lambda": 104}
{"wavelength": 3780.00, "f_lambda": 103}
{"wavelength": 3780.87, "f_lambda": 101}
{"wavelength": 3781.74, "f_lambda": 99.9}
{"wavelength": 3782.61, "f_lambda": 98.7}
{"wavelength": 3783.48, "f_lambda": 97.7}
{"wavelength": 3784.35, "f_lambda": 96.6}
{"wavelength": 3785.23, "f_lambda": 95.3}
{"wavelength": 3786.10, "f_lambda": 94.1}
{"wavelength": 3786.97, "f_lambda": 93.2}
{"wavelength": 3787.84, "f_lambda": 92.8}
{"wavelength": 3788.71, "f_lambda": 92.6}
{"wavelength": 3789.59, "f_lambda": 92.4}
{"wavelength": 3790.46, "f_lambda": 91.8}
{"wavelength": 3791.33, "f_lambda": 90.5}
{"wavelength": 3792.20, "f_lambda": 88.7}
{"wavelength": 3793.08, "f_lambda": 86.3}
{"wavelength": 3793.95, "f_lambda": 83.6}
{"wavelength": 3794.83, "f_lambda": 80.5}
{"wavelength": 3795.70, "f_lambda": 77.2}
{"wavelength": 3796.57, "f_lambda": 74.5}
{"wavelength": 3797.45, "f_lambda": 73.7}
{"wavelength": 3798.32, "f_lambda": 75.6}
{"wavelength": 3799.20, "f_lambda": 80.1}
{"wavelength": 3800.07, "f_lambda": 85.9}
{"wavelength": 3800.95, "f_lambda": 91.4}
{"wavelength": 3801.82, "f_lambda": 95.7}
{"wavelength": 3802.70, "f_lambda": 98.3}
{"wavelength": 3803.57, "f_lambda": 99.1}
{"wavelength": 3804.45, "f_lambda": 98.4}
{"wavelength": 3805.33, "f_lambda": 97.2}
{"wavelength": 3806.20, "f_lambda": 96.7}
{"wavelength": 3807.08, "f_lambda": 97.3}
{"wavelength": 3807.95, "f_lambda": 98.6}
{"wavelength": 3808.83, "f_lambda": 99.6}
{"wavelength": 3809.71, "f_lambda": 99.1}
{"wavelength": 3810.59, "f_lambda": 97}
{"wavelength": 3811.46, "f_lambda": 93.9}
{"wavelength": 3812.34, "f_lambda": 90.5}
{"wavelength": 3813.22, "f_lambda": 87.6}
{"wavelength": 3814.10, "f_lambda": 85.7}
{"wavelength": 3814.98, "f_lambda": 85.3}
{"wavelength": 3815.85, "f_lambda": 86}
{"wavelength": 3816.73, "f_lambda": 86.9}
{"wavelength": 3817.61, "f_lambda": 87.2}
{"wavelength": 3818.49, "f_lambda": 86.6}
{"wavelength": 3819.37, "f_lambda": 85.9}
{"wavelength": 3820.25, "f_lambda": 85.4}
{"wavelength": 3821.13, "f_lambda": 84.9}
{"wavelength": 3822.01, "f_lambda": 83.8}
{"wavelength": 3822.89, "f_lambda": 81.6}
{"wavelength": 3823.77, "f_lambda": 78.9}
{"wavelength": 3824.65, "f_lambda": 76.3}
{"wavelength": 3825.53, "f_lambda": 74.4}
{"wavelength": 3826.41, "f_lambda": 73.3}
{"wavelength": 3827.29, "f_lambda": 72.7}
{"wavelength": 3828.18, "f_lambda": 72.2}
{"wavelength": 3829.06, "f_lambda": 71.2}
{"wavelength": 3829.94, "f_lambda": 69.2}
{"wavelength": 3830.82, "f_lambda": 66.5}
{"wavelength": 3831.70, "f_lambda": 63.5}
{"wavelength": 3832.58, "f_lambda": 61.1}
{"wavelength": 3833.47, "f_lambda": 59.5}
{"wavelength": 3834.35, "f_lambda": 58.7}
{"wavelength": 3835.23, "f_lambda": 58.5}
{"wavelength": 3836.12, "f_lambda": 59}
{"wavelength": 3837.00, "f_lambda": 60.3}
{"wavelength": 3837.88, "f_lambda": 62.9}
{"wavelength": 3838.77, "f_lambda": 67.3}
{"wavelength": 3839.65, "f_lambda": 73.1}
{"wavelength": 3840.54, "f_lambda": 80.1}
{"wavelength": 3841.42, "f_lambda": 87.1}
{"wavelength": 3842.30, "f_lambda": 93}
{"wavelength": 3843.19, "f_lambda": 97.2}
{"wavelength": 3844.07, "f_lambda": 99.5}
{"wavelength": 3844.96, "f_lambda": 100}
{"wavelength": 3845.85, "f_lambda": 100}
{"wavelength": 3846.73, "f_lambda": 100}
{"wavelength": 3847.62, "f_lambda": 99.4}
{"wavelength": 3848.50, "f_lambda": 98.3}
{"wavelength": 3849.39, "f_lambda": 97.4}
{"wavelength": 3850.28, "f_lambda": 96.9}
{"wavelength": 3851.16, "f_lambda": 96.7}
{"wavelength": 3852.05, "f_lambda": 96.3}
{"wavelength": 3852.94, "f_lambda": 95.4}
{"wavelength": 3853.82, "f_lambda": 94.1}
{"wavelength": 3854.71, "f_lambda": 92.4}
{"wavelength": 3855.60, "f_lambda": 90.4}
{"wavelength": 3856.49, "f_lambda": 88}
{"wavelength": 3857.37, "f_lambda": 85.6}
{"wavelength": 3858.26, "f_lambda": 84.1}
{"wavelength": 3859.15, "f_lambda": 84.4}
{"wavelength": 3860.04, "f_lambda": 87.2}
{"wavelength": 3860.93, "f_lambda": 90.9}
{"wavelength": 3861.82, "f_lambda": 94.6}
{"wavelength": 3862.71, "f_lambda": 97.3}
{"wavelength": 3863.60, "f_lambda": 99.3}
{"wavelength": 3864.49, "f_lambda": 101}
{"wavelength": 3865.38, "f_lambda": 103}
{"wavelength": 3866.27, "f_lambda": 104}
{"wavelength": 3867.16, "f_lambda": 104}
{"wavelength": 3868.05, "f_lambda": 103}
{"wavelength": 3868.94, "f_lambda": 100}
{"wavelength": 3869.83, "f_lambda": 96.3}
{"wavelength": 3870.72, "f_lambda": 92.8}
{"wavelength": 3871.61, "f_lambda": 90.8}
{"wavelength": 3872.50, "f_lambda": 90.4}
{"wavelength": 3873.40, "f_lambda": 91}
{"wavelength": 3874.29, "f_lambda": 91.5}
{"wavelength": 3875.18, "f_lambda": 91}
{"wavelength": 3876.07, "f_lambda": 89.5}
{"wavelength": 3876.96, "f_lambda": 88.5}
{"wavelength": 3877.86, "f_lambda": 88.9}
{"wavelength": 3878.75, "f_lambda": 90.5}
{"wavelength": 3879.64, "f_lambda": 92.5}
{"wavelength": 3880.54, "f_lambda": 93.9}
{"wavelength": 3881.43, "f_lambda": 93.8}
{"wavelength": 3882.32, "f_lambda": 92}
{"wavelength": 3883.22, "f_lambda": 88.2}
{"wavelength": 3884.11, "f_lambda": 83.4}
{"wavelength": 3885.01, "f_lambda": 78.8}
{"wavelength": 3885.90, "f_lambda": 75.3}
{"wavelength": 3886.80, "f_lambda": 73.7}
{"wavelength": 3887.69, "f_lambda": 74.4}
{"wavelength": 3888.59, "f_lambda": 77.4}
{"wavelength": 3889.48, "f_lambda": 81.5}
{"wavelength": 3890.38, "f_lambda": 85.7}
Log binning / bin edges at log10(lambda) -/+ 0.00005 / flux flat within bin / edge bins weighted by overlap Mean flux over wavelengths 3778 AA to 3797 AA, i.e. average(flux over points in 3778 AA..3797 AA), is 93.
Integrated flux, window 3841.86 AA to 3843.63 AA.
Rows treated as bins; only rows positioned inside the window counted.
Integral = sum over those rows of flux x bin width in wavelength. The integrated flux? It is 168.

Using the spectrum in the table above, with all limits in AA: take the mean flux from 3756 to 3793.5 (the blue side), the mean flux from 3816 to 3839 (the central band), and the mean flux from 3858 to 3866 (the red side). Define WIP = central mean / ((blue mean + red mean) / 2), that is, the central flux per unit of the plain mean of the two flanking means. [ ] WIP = 0.80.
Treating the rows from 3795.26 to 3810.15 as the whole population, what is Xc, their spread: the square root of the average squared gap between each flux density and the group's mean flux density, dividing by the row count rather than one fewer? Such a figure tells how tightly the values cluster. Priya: 10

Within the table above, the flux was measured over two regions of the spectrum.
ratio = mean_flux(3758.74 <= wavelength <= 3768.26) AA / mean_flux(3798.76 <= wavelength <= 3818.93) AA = 0.89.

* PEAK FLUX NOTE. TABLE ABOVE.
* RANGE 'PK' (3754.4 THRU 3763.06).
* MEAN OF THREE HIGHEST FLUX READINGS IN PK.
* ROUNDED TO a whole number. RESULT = 87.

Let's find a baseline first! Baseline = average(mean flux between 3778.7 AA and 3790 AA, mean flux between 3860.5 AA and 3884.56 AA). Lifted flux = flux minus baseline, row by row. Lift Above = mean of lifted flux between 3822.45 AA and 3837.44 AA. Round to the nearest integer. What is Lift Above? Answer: -28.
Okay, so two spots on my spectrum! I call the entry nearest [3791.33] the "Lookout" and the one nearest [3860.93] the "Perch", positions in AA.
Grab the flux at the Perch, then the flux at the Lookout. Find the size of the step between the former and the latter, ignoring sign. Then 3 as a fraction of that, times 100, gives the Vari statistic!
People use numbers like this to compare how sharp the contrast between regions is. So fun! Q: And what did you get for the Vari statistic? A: 750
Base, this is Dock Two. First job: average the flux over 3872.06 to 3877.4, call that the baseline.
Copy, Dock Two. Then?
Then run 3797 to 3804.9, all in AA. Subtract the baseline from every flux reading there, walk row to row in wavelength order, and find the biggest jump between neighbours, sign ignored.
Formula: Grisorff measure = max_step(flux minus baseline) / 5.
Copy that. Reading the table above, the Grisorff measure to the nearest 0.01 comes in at 1.16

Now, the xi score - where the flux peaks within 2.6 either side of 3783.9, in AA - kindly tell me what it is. 3781.74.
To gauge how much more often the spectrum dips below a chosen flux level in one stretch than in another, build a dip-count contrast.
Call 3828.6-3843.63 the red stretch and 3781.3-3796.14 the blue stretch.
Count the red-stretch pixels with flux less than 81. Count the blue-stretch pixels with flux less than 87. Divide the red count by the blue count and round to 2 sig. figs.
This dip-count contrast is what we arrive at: 3.5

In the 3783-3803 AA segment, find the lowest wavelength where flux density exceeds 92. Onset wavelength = 3783.48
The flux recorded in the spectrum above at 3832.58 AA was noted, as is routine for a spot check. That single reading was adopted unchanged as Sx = 61.1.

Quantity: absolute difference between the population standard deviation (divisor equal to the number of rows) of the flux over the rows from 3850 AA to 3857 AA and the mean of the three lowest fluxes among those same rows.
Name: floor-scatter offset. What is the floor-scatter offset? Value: 87.2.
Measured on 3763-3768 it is 73.8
